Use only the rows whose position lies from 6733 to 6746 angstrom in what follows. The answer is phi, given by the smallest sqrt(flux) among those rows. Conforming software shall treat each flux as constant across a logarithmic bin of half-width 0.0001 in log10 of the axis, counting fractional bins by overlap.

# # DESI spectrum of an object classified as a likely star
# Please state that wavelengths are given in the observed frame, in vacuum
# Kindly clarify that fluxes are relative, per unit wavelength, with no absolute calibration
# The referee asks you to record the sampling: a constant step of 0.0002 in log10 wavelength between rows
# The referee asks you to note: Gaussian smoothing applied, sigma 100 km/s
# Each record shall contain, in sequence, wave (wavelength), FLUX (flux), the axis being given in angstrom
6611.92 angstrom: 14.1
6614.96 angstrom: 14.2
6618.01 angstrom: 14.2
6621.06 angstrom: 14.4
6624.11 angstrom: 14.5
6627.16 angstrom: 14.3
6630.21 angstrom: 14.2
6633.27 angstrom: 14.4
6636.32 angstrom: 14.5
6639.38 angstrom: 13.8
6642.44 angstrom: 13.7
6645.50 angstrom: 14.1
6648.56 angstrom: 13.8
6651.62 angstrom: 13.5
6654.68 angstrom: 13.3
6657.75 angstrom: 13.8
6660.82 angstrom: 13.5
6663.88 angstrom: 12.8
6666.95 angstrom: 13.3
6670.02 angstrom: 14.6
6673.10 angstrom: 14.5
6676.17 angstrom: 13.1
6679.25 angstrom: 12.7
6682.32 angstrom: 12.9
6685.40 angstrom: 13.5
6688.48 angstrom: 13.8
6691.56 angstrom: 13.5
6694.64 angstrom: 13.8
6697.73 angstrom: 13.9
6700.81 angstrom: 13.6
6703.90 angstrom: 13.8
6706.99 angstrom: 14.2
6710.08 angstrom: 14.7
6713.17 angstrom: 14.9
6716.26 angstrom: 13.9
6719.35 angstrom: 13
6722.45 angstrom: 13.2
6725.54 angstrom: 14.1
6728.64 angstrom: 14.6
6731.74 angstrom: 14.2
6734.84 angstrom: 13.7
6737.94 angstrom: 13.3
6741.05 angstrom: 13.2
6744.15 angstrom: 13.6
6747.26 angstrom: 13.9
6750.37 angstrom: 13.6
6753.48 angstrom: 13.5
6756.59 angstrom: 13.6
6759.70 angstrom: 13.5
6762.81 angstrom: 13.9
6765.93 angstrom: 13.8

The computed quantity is 3.63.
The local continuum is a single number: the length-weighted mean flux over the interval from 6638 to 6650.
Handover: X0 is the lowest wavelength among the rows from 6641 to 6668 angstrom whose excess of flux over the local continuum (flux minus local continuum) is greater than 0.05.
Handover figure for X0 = 6645.50 angstrom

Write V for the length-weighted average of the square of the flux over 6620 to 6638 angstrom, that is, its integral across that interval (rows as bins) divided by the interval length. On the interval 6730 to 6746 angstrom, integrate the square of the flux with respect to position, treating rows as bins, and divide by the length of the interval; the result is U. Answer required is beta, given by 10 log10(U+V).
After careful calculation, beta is 25.9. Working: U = 186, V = 207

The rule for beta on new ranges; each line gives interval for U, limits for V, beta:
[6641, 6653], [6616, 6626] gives 26.0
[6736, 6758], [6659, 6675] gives 25.7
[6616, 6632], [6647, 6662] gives 25.9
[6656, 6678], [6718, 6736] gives 25.8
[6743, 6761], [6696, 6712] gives 25.8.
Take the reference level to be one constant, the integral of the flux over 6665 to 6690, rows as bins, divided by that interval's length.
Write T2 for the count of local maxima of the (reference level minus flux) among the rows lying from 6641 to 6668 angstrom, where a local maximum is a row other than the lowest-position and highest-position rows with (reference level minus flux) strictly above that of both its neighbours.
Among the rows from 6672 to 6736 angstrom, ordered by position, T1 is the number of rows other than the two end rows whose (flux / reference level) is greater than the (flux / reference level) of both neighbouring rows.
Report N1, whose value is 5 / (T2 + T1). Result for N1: 0.83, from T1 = 4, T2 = 2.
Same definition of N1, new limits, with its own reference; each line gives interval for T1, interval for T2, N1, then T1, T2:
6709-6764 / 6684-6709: 0.83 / 4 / 2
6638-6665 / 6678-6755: 0.83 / 2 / 4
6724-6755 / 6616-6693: 0.71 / 2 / 5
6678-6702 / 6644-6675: 1.25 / 2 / 2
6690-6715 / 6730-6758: 1.67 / 1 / 2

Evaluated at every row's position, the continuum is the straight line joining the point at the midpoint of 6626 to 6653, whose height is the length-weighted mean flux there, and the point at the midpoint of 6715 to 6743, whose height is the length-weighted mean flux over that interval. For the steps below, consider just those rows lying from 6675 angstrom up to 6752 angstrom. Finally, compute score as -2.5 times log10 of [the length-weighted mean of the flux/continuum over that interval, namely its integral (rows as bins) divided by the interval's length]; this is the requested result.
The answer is 0.003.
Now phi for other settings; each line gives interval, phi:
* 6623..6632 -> 3.77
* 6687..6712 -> 3.67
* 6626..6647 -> 3.70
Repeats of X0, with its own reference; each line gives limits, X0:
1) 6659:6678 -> 6670.02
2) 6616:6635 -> 6618.01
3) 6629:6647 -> 6630.21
